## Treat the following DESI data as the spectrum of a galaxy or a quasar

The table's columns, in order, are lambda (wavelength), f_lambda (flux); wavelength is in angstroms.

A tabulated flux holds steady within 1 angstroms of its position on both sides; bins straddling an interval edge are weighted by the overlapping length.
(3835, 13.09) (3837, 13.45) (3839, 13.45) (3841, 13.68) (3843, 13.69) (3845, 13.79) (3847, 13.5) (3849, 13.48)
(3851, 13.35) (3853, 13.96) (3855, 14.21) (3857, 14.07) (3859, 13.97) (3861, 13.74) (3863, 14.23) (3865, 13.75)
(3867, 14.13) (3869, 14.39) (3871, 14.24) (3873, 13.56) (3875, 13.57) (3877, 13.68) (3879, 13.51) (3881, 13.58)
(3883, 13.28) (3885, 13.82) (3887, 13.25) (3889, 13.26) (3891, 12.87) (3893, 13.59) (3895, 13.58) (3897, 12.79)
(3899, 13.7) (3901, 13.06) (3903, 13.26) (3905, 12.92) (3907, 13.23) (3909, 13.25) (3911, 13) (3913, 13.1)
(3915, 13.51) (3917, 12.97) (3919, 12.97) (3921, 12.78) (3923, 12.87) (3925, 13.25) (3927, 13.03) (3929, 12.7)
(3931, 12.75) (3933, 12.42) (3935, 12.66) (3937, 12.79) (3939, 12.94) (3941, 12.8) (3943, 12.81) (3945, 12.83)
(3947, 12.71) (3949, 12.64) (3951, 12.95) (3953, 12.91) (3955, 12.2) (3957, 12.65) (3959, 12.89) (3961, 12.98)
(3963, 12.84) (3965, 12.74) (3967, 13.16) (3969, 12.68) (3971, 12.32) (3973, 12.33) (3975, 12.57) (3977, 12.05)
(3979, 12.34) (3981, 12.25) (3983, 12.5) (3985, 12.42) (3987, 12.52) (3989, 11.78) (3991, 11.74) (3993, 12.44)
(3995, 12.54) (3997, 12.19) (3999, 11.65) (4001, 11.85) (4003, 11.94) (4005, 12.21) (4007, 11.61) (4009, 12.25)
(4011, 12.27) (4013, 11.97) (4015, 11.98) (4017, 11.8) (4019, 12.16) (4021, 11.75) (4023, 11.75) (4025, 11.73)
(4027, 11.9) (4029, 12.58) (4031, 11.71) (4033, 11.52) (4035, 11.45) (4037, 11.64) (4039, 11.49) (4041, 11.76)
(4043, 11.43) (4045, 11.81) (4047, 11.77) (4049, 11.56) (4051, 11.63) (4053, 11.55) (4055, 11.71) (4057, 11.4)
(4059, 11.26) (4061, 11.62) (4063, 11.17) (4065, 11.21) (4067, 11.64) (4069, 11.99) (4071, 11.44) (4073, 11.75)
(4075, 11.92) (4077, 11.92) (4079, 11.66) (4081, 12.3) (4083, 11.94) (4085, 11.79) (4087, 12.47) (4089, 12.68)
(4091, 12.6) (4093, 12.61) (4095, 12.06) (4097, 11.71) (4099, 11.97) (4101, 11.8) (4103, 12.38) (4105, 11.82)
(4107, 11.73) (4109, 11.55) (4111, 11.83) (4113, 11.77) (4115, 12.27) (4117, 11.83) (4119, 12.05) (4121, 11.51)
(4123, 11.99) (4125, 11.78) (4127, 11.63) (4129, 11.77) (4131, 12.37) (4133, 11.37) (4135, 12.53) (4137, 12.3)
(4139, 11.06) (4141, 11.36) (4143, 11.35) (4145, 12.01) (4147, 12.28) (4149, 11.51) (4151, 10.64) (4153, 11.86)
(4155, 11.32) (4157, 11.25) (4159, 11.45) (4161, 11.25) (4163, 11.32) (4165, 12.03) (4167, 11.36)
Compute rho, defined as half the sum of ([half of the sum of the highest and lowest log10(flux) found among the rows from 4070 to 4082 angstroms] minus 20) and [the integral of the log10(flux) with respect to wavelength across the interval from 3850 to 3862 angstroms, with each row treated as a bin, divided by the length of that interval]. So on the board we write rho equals -8.89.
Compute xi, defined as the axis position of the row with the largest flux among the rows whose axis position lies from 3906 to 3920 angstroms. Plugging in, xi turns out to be 3915 angstroms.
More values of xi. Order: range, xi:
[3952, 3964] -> 3961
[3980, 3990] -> 3987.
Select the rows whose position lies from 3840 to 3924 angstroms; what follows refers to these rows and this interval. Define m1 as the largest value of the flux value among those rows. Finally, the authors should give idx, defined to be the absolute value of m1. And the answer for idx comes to 14.4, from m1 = 14.39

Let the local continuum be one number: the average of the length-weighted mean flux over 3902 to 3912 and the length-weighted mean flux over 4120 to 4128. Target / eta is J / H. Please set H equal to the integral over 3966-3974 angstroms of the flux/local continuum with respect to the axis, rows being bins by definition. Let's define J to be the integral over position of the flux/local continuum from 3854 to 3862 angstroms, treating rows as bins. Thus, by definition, 1.11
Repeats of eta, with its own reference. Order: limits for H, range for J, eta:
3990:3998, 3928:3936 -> 1.03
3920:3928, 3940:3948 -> 0.98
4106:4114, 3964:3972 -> 1.09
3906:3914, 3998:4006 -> 0.91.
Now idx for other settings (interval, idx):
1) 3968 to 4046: 12.7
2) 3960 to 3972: 13.2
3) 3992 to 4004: 12.5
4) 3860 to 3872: 14.4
